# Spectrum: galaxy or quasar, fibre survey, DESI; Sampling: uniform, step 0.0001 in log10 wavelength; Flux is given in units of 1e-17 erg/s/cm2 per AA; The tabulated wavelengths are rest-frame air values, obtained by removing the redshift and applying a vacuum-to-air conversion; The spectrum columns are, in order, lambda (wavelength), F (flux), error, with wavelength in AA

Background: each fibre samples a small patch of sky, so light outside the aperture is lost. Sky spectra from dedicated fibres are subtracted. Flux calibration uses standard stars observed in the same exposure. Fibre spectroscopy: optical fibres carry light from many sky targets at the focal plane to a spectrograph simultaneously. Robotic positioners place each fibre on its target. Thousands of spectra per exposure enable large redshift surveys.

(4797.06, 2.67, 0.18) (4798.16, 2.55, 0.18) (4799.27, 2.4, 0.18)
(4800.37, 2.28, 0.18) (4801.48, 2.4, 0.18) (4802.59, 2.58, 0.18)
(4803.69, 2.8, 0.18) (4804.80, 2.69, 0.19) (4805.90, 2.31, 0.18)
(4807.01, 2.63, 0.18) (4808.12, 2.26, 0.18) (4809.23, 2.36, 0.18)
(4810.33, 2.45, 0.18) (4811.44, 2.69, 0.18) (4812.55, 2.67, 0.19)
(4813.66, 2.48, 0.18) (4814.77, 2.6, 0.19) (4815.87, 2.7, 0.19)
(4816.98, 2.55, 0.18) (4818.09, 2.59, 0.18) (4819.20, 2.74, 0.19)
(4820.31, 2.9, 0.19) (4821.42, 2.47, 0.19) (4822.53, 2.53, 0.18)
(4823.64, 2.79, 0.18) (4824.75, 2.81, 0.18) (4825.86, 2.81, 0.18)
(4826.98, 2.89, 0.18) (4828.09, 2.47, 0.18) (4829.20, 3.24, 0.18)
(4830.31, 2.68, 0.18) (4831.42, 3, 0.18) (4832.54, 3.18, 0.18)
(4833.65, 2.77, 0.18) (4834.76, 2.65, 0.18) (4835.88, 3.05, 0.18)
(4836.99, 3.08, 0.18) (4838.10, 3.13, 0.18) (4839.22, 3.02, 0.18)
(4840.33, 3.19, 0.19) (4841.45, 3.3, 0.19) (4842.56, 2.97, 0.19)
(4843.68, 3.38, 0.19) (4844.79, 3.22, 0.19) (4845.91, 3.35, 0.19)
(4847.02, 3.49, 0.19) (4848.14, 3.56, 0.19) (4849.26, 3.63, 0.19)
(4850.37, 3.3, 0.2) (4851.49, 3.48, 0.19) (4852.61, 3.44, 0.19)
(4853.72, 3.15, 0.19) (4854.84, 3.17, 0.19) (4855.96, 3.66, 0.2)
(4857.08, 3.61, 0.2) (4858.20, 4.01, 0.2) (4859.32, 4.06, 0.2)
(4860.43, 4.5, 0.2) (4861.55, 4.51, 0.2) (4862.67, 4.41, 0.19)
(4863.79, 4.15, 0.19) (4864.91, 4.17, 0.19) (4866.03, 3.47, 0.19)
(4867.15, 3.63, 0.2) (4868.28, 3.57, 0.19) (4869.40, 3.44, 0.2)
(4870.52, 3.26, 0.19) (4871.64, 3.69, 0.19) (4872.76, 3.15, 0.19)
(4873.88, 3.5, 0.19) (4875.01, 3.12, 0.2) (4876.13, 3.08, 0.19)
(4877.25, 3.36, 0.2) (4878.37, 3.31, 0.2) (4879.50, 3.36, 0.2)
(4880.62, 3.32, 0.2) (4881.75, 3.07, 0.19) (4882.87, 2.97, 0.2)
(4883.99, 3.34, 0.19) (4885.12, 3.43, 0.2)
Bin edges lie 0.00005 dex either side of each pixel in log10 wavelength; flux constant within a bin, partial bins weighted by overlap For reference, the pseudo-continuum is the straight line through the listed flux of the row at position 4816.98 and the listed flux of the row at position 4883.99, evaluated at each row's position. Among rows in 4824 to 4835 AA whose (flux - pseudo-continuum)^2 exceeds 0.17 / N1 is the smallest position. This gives 4829.20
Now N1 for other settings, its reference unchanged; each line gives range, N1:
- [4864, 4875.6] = 4864.91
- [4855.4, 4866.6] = 4855.96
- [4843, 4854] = 4843.68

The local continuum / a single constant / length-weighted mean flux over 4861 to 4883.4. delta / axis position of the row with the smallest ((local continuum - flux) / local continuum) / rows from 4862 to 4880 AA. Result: 4862.67 AA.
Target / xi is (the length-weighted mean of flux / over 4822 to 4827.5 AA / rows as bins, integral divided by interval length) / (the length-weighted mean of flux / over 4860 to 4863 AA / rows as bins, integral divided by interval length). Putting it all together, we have 0.62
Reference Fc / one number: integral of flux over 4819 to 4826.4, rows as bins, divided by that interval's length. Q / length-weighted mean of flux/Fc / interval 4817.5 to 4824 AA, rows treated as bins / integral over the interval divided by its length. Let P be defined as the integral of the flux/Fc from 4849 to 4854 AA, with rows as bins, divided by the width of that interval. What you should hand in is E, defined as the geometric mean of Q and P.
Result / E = 1.11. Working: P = 1.25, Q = 0.98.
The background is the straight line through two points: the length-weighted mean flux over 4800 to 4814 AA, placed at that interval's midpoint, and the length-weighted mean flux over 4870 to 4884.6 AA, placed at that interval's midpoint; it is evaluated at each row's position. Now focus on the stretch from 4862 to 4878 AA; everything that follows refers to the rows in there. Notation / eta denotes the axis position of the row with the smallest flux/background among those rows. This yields 4876.13 AA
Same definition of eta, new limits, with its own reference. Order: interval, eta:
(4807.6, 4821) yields 4808.12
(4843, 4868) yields 4853.72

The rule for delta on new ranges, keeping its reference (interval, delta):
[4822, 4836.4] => 4829.20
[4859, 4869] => 4861.55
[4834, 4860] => 4859.32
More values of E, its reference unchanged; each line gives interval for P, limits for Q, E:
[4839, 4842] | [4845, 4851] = 1.22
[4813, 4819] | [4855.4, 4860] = 1.16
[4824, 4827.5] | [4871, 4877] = 1.12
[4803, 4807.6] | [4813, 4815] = 0.94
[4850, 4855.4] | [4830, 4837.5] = 1.14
